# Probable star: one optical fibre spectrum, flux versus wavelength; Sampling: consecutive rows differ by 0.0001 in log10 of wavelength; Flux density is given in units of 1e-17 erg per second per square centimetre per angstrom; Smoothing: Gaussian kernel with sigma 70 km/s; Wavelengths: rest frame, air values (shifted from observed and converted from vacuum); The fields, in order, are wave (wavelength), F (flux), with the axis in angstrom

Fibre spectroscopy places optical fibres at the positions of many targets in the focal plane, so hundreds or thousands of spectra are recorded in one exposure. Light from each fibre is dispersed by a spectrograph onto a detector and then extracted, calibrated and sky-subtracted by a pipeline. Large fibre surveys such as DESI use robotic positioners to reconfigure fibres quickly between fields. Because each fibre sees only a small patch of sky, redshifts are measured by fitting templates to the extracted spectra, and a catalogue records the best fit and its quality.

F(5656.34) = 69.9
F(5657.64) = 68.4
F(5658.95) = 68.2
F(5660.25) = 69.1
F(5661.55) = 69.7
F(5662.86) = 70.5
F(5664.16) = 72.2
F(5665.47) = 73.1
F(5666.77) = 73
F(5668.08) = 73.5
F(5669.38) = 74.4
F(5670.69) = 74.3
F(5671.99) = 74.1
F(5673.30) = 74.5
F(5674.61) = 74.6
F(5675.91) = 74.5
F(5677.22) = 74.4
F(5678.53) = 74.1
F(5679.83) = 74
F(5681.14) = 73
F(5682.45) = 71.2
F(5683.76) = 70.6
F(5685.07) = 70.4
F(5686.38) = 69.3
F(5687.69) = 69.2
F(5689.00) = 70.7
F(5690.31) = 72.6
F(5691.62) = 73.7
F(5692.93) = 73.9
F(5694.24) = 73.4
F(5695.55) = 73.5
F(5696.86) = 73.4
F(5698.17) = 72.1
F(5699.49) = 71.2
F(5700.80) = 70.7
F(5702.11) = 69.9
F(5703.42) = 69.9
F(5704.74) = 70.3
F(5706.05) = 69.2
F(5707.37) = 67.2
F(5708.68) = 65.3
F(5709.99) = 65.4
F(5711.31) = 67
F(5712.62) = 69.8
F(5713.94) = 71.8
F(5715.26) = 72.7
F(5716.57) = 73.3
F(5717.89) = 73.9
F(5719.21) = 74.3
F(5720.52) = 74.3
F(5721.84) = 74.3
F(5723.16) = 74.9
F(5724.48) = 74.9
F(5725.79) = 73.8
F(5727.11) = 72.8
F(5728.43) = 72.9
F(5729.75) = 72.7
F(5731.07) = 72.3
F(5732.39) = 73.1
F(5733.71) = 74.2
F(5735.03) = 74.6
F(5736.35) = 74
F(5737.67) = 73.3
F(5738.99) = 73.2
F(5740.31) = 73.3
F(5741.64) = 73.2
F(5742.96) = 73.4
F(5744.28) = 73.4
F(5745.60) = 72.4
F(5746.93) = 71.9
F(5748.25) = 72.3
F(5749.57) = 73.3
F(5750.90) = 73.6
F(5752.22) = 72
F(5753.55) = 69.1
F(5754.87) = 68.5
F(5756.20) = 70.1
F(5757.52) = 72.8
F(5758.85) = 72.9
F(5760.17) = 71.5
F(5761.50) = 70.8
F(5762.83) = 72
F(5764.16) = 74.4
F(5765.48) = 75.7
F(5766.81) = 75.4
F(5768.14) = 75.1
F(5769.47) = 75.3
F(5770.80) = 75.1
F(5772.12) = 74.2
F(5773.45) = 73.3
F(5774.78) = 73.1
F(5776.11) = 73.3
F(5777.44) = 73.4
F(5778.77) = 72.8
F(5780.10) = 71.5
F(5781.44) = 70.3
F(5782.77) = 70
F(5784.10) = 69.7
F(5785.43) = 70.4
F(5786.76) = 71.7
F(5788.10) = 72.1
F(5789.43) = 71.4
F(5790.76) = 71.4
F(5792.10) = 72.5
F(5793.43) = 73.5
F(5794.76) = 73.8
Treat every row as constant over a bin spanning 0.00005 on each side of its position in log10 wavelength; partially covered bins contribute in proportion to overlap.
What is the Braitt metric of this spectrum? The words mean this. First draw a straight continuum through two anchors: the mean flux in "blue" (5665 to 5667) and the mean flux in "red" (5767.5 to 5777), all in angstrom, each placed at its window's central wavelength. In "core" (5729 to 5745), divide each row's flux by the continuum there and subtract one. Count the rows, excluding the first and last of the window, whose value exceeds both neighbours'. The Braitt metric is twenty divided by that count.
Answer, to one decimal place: 6.7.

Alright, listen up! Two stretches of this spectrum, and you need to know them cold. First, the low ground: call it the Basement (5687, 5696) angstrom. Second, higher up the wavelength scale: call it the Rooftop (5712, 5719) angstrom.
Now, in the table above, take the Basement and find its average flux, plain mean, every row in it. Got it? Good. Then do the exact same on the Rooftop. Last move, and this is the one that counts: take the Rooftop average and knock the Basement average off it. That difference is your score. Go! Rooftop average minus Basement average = -0.1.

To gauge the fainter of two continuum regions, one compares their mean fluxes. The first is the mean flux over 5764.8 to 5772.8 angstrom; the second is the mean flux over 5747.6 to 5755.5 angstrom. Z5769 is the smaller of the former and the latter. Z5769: 71.5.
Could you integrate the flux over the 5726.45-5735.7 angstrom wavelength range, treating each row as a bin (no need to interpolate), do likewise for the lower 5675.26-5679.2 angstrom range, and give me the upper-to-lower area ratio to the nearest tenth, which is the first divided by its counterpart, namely 2.3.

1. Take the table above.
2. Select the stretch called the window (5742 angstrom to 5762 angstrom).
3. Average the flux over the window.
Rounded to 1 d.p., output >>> 71.9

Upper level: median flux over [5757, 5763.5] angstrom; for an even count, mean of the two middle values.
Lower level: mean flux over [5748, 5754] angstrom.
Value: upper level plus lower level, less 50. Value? 94.1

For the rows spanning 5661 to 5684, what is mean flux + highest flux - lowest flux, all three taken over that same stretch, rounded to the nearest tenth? 78.0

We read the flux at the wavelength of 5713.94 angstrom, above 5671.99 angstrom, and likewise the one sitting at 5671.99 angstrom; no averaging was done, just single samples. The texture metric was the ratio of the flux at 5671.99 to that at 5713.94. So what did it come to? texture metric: 1.03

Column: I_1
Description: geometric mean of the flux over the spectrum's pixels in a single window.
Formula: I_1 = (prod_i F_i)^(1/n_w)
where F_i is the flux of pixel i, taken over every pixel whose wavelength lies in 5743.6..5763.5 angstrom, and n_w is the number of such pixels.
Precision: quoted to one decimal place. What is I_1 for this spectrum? 71.8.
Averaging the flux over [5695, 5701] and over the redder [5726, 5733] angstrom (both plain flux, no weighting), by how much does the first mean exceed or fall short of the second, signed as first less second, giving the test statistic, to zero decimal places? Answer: -1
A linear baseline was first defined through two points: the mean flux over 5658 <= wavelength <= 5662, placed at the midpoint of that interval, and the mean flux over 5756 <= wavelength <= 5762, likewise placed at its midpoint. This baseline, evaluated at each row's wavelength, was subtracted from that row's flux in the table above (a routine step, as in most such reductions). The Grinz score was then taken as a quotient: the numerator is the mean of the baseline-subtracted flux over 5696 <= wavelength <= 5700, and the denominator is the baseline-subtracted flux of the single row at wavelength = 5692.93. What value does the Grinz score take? 0.6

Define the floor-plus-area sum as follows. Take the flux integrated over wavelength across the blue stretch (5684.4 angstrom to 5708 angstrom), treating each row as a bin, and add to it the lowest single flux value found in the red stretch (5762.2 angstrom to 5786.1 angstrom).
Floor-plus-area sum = 1749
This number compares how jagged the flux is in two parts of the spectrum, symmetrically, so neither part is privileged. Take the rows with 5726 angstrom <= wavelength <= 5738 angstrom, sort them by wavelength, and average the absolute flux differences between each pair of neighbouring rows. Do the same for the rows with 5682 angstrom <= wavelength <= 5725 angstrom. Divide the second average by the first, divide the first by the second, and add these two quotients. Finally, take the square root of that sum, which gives 1.47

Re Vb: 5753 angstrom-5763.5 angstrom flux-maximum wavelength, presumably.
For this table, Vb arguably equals 5758.85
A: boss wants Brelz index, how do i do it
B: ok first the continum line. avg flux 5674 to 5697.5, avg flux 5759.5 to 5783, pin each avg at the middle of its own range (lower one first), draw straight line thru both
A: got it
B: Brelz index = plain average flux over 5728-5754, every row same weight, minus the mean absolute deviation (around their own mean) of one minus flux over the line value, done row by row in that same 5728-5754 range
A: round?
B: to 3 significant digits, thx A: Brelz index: 72.9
